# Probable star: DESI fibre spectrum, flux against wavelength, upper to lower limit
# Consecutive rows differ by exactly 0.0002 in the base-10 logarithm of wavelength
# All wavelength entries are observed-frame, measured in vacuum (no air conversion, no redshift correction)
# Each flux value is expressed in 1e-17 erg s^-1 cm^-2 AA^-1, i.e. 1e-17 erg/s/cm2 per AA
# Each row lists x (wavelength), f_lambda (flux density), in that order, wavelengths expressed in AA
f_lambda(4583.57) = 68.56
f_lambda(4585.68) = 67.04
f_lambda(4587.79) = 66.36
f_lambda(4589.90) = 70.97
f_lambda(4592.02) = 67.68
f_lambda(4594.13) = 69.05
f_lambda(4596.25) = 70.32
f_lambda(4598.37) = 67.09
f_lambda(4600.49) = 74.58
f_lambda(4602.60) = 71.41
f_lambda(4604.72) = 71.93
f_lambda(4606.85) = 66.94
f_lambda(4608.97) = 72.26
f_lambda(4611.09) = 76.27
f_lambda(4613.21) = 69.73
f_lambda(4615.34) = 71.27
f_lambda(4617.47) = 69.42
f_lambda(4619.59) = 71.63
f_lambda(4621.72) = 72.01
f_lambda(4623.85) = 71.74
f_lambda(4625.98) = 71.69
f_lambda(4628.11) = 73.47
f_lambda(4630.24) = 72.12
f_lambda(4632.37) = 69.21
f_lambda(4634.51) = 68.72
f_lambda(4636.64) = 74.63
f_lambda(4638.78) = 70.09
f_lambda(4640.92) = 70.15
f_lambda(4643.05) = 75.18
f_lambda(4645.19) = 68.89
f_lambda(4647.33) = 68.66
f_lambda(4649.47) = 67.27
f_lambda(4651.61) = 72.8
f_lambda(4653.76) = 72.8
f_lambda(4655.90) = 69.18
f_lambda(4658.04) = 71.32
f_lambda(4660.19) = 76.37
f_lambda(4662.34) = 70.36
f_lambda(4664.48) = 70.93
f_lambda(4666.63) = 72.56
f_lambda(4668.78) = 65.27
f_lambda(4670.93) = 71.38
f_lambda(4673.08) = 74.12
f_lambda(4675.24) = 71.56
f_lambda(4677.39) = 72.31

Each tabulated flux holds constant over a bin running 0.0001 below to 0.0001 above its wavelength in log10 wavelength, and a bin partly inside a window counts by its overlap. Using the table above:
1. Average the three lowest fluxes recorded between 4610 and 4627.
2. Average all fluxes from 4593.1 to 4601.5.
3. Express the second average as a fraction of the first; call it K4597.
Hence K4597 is 1.00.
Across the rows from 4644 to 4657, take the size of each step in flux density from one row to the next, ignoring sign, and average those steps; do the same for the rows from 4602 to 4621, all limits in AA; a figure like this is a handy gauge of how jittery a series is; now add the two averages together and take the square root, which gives 2.35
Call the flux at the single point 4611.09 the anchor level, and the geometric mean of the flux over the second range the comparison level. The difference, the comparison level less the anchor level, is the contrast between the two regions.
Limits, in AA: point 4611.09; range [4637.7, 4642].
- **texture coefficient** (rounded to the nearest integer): -6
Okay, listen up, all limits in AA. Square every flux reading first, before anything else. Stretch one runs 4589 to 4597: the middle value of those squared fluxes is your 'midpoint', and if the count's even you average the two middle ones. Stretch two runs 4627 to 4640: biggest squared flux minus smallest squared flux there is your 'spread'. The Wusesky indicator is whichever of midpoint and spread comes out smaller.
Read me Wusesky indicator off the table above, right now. 847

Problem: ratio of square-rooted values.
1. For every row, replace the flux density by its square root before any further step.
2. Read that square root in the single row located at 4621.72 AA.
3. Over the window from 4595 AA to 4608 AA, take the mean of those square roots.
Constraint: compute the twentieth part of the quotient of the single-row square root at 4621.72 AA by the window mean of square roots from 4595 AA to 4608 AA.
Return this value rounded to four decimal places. 0.0506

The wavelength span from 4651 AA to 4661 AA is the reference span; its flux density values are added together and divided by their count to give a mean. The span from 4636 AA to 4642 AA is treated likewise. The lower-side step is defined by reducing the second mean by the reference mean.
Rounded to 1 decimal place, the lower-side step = -0.9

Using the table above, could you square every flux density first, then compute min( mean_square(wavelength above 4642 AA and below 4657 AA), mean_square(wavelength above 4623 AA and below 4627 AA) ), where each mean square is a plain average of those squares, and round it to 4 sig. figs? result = 5003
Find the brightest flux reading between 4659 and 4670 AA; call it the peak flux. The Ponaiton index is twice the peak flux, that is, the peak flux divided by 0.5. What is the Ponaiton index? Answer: 153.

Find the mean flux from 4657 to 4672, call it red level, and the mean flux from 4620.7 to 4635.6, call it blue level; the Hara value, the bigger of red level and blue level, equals 71.3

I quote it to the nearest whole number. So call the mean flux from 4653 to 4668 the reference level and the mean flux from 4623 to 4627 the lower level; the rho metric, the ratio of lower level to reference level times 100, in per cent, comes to 100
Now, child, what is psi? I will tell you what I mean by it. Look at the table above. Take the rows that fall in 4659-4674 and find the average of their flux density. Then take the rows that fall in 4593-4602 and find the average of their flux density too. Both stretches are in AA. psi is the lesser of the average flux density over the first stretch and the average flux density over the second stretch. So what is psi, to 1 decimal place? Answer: 70.3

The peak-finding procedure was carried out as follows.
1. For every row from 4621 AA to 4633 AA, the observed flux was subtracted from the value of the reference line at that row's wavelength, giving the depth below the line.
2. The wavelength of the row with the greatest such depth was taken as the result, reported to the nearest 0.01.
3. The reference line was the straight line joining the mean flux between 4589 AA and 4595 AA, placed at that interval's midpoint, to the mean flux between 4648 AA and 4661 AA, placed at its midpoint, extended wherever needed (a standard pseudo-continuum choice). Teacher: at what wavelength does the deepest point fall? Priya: 4632.37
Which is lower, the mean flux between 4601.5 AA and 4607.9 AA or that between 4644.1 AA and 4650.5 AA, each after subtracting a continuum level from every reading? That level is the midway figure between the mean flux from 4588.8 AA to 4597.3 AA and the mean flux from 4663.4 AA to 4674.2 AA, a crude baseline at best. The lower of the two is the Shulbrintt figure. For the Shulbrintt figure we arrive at -1.9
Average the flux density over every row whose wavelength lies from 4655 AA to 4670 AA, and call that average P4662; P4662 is 70.9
